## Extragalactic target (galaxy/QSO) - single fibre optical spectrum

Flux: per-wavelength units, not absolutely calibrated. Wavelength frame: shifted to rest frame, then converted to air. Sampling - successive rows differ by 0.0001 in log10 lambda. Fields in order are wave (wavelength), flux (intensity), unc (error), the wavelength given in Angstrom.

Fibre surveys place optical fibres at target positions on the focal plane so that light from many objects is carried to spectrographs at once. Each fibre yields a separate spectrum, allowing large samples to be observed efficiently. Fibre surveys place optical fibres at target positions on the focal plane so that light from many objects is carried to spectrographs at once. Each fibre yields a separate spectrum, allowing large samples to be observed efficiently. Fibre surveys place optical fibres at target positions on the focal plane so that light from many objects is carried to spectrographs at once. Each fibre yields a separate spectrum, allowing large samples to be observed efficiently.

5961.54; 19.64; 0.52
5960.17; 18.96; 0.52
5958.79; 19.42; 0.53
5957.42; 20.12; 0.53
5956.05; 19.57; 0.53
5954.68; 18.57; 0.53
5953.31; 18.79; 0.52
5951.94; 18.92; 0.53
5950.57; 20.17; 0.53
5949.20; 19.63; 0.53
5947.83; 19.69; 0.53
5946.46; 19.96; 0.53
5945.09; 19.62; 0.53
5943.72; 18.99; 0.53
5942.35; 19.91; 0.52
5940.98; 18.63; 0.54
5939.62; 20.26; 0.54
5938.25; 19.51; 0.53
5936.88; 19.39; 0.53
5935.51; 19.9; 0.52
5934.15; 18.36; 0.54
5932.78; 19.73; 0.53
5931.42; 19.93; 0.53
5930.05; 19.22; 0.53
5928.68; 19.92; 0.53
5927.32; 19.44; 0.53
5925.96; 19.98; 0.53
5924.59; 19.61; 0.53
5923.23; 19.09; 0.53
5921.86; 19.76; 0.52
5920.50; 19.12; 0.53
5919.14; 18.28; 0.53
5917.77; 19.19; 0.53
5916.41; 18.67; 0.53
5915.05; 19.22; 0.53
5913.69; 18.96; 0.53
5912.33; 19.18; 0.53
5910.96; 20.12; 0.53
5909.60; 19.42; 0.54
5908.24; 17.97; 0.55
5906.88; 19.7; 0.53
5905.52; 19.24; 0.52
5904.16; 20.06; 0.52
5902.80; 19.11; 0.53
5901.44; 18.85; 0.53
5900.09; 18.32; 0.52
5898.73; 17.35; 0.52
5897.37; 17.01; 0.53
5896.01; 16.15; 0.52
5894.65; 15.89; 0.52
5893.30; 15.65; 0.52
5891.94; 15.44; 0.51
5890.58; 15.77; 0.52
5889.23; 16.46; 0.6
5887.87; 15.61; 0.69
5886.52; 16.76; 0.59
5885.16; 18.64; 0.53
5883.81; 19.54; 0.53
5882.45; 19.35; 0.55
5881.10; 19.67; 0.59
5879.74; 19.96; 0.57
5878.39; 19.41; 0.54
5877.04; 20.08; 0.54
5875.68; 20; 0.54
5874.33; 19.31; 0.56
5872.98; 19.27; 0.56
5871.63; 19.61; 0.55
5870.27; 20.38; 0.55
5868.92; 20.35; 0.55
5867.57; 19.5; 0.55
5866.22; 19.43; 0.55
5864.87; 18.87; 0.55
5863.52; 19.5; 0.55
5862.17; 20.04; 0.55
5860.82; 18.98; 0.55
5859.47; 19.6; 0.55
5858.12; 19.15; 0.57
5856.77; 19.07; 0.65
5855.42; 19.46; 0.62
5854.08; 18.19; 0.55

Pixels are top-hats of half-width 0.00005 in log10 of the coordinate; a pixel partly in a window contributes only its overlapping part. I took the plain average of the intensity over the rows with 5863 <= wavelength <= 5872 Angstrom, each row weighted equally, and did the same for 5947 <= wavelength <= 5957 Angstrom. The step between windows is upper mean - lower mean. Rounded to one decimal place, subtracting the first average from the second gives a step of -0.3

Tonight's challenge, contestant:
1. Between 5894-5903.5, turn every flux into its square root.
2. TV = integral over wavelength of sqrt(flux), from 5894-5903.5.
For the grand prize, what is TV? 39.8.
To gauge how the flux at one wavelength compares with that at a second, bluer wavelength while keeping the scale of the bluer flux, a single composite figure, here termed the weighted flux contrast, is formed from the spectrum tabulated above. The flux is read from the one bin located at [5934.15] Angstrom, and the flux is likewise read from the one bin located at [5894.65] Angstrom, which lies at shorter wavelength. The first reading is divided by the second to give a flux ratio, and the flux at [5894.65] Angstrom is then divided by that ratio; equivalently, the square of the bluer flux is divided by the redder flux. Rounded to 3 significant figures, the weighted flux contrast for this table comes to 13.8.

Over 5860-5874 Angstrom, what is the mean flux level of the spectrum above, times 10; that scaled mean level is 196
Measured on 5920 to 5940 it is 195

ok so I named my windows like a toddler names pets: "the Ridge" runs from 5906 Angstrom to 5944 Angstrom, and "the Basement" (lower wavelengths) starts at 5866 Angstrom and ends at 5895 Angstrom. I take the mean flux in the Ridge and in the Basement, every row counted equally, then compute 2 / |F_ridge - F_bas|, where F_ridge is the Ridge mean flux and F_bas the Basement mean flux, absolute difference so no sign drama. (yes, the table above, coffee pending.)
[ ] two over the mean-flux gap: 2.3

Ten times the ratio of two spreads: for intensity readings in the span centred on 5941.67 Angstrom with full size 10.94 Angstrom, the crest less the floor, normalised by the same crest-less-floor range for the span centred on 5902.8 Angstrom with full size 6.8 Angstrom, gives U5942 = 9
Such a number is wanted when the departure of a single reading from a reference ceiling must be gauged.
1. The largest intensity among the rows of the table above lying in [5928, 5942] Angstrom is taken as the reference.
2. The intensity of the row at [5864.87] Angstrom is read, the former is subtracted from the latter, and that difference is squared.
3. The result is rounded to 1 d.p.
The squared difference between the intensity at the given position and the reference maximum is 1.9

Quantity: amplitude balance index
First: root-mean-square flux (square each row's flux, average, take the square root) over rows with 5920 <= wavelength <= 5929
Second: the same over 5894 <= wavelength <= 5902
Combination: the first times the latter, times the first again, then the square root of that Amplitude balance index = 81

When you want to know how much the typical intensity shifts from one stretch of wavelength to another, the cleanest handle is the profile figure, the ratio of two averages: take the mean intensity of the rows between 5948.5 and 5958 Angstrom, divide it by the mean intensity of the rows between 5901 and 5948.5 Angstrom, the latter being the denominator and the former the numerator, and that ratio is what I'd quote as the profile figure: 1.001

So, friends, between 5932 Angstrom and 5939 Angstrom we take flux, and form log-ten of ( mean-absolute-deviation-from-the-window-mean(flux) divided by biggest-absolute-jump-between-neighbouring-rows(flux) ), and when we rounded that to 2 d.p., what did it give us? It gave -0.58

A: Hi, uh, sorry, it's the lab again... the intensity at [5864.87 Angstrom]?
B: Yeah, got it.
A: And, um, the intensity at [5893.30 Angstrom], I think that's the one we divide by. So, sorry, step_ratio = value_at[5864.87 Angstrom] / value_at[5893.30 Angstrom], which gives 1.21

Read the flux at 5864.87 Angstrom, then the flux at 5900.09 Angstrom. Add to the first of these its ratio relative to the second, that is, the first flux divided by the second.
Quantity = 19.9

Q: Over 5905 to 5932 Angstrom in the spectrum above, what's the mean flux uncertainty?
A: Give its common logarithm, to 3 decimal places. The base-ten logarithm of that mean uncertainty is -0.275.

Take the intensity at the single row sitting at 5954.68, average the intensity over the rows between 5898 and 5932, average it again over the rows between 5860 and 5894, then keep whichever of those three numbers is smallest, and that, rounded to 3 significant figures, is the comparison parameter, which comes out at 18.6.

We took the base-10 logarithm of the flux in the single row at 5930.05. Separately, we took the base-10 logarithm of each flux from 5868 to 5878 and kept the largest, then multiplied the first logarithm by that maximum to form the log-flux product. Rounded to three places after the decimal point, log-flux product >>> 1.681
